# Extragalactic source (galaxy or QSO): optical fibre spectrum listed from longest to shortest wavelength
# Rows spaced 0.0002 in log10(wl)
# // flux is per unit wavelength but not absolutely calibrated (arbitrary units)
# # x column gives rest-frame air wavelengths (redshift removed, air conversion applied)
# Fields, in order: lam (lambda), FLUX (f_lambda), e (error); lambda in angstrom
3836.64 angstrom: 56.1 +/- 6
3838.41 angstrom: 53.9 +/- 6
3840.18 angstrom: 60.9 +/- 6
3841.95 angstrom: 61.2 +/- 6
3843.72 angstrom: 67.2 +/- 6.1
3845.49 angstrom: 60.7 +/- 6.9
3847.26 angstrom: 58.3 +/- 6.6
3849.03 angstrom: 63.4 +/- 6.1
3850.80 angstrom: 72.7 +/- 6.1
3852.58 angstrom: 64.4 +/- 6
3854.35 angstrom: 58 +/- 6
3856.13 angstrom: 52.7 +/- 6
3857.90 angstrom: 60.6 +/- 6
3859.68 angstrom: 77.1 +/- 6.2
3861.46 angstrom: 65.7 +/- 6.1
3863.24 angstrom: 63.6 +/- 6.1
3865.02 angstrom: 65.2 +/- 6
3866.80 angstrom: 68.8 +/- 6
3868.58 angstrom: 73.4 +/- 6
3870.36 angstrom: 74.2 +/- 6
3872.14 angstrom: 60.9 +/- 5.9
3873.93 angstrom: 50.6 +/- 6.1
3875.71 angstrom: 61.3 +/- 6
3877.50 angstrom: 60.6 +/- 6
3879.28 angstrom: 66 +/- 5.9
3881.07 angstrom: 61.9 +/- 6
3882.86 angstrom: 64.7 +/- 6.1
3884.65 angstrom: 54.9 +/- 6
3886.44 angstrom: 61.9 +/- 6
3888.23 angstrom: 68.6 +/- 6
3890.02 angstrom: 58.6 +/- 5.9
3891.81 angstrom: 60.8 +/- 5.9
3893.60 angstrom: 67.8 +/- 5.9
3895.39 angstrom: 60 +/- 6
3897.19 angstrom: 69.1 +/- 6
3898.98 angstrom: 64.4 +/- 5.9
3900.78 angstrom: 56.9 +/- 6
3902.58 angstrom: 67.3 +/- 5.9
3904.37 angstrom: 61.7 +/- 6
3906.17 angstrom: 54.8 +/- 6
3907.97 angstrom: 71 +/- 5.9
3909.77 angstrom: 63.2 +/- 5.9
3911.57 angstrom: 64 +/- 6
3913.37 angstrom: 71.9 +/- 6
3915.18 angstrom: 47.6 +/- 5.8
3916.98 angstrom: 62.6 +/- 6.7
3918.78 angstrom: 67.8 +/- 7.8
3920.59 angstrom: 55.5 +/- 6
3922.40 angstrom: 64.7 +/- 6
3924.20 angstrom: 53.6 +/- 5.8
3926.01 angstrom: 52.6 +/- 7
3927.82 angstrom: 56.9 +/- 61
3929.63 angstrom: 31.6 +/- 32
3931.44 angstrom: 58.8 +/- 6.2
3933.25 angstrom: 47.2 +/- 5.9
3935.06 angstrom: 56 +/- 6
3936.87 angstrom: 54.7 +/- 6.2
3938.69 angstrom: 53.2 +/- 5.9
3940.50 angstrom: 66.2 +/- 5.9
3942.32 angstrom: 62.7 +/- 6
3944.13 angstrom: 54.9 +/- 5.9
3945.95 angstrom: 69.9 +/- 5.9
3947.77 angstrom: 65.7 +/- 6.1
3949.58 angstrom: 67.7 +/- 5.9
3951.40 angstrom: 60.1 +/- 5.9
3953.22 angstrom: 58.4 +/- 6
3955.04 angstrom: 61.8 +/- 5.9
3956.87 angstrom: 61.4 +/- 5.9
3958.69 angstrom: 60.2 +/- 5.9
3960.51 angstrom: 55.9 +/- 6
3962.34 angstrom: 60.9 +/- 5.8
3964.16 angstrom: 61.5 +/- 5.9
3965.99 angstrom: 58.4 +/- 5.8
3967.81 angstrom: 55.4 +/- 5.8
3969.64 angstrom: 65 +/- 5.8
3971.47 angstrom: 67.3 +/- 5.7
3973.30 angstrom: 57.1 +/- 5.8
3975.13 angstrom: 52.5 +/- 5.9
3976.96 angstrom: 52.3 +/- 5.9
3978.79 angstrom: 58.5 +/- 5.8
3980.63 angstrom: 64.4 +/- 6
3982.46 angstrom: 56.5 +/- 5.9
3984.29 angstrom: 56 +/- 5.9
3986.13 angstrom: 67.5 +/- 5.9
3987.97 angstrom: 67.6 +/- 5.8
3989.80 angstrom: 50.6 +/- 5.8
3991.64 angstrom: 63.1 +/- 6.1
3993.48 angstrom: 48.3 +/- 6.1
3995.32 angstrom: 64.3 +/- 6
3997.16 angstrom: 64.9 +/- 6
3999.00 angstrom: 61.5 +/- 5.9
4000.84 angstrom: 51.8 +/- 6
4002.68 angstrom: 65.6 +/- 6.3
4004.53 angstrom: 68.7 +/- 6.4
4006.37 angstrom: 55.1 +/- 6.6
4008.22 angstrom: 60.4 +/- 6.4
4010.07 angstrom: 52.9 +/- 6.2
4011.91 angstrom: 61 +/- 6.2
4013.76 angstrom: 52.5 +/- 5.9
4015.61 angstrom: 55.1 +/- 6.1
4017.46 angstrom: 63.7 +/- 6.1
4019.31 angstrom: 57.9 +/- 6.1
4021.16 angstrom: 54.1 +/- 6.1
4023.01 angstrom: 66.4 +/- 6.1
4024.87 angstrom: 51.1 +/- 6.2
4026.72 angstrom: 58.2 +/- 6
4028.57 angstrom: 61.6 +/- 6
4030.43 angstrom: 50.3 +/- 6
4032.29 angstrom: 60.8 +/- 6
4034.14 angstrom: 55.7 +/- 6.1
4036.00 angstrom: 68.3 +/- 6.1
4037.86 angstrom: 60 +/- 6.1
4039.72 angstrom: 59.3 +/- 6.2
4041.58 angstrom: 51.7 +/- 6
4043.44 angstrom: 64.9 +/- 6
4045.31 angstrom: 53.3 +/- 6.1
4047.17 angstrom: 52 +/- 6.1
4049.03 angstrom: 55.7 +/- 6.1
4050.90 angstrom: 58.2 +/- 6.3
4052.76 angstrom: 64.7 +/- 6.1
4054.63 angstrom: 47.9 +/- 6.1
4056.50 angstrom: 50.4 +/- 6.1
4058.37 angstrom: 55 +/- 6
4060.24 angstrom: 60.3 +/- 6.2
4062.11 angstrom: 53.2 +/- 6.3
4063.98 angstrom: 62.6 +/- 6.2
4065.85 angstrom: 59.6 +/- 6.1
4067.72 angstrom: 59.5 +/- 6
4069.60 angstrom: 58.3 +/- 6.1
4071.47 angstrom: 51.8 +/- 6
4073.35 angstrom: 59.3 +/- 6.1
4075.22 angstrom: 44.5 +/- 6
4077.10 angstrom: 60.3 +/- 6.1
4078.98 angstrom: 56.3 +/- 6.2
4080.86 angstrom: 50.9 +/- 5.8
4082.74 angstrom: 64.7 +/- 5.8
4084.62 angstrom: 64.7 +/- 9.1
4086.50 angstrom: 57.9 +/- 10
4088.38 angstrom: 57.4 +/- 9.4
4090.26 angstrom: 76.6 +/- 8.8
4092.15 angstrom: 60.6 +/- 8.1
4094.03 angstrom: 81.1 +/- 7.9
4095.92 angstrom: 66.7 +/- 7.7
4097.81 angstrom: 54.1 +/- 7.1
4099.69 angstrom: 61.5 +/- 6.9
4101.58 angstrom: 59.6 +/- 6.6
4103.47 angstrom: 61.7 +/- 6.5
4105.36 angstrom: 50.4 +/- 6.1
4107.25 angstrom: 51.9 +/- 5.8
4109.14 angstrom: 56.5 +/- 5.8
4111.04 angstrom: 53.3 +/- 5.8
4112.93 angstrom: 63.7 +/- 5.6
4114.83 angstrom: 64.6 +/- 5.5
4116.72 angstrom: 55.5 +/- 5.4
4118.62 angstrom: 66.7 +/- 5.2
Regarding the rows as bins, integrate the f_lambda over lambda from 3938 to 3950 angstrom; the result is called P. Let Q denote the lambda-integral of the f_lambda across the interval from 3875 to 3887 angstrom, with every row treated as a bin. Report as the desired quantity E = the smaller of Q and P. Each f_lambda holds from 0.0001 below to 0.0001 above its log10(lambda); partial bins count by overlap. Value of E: 739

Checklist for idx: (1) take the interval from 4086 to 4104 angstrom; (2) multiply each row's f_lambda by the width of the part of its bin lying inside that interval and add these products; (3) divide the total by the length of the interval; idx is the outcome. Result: 63.9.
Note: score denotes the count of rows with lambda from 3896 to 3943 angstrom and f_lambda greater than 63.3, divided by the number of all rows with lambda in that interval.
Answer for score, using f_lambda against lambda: 0.35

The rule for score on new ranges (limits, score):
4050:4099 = 0.23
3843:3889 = 0.54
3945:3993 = 0.31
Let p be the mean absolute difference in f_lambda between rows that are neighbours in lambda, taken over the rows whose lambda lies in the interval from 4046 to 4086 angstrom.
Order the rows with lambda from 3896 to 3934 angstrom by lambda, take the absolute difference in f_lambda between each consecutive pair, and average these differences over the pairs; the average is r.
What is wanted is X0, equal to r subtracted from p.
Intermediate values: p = 6.5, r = 10.7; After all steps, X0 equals -4.2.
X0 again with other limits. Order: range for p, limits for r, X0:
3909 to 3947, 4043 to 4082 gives 3.8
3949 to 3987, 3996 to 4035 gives -3.5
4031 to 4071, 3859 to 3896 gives 0.1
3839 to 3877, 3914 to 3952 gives -2.7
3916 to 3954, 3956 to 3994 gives 2.7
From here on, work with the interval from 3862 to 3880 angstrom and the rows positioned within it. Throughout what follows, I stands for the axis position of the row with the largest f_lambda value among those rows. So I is 3870.36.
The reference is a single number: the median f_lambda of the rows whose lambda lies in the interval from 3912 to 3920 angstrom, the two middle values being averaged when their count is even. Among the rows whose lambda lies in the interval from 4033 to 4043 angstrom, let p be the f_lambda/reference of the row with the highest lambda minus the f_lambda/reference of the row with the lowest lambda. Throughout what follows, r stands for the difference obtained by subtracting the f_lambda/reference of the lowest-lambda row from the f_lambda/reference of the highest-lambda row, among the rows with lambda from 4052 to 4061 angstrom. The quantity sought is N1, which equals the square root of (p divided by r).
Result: 1.0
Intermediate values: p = -0.06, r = -0.07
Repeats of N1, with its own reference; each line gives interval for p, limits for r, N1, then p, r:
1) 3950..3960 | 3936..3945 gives 0.7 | 0.00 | 0.00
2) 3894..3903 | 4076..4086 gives 1.3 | 0.11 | 0.07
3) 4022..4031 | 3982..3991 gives 1.7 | -0.25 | -0.09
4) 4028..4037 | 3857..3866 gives 1.2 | 0.10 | 0.07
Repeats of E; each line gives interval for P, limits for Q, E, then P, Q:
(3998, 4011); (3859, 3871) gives 773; 773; 834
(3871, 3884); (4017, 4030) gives 761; 793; 761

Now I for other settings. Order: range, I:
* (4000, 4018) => 4004.53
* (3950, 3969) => 3955.04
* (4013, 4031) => 4023.01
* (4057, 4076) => 4063.98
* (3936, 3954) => 3945.95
